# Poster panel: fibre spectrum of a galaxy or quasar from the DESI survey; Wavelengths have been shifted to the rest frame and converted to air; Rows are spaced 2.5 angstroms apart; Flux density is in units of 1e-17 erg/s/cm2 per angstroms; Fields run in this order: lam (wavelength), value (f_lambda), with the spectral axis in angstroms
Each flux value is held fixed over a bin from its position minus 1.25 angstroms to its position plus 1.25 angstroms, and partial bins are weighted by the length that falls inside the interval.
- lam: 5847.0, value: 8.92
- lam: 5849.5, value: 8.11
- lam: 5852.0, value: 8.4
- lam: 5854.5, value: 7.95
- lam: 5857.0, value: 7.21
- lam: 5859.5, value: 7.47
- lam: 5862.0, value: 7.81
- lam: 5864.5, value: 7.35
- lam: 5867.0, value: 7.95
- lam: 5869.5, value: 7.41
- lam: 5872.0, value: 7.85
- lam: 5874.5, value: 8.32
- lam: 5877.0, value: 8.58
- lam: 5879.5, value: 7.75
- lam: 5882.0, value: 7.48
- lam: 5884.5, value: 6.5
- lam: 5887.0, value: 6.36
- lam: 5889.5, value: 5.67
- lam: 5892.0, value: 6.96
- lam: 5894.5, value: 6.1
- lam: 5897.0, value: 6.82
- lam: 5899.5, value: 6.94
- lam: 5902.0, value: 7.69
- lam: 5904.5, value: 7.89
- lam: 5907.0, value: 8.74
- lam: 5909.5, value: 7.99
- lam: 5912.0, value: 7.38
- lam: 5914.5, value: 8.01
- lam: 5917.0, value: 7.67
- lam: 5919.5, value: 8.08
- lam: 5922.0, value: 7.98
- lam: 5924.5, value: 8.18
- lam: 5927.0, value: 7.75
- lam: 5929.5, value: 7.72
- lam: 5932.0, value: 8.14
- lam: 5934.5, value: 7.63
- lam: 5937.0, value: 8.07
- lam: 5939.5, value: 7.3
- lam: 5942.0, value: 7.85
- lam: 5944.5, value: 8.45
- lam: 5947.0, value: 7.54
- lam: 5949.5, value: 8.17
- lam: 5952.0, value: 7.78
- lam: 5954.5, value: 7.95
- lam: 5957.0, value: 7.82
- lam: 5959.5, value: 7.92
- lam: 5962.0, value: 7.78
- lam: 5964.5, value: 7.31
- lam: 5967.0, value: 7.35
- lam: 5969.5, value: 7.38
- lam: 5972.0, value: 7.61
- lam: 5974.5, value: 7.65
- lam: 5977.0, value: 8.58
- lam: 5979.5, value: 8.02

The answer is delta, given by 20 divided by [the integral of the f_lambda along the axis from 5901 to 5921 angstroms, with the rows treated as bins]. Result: 0.126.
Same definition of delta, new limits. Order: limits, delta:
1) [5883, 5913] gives 0.094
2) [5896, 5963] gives 0.038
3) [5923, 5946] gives 0.110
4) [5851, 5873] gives 0.118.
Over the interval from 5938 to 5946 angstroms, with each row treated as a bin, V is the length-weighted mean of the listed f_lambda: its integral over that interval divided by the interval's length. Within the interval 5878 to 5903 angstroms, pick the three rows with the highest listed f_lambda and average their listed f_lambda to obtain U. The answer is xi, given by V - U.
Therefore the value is 0.22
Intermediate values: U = 7.64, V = 7.86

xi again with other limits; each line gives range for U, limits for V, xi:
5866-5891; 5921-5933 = -0.33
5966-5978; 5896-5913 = -0.30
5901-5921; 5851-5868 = -0.56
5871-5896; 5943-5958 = -0.30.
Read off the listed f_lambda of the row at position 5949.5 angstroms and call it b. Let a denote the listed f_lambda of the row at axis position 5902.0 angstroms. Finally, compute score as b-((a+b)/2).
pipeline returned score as 0.24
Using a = 7.69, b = 8.17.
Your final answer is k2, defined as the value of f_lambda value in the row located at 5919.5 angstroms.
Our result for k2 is 8.08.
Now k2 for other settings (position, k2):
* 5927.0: 7.75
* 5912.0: 7.38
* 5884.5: 6.5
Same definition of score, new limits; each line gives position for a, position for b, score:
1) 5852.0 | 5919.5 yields -0.16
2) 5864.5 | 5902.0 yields 0.17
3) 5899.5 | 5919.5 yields 0.57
